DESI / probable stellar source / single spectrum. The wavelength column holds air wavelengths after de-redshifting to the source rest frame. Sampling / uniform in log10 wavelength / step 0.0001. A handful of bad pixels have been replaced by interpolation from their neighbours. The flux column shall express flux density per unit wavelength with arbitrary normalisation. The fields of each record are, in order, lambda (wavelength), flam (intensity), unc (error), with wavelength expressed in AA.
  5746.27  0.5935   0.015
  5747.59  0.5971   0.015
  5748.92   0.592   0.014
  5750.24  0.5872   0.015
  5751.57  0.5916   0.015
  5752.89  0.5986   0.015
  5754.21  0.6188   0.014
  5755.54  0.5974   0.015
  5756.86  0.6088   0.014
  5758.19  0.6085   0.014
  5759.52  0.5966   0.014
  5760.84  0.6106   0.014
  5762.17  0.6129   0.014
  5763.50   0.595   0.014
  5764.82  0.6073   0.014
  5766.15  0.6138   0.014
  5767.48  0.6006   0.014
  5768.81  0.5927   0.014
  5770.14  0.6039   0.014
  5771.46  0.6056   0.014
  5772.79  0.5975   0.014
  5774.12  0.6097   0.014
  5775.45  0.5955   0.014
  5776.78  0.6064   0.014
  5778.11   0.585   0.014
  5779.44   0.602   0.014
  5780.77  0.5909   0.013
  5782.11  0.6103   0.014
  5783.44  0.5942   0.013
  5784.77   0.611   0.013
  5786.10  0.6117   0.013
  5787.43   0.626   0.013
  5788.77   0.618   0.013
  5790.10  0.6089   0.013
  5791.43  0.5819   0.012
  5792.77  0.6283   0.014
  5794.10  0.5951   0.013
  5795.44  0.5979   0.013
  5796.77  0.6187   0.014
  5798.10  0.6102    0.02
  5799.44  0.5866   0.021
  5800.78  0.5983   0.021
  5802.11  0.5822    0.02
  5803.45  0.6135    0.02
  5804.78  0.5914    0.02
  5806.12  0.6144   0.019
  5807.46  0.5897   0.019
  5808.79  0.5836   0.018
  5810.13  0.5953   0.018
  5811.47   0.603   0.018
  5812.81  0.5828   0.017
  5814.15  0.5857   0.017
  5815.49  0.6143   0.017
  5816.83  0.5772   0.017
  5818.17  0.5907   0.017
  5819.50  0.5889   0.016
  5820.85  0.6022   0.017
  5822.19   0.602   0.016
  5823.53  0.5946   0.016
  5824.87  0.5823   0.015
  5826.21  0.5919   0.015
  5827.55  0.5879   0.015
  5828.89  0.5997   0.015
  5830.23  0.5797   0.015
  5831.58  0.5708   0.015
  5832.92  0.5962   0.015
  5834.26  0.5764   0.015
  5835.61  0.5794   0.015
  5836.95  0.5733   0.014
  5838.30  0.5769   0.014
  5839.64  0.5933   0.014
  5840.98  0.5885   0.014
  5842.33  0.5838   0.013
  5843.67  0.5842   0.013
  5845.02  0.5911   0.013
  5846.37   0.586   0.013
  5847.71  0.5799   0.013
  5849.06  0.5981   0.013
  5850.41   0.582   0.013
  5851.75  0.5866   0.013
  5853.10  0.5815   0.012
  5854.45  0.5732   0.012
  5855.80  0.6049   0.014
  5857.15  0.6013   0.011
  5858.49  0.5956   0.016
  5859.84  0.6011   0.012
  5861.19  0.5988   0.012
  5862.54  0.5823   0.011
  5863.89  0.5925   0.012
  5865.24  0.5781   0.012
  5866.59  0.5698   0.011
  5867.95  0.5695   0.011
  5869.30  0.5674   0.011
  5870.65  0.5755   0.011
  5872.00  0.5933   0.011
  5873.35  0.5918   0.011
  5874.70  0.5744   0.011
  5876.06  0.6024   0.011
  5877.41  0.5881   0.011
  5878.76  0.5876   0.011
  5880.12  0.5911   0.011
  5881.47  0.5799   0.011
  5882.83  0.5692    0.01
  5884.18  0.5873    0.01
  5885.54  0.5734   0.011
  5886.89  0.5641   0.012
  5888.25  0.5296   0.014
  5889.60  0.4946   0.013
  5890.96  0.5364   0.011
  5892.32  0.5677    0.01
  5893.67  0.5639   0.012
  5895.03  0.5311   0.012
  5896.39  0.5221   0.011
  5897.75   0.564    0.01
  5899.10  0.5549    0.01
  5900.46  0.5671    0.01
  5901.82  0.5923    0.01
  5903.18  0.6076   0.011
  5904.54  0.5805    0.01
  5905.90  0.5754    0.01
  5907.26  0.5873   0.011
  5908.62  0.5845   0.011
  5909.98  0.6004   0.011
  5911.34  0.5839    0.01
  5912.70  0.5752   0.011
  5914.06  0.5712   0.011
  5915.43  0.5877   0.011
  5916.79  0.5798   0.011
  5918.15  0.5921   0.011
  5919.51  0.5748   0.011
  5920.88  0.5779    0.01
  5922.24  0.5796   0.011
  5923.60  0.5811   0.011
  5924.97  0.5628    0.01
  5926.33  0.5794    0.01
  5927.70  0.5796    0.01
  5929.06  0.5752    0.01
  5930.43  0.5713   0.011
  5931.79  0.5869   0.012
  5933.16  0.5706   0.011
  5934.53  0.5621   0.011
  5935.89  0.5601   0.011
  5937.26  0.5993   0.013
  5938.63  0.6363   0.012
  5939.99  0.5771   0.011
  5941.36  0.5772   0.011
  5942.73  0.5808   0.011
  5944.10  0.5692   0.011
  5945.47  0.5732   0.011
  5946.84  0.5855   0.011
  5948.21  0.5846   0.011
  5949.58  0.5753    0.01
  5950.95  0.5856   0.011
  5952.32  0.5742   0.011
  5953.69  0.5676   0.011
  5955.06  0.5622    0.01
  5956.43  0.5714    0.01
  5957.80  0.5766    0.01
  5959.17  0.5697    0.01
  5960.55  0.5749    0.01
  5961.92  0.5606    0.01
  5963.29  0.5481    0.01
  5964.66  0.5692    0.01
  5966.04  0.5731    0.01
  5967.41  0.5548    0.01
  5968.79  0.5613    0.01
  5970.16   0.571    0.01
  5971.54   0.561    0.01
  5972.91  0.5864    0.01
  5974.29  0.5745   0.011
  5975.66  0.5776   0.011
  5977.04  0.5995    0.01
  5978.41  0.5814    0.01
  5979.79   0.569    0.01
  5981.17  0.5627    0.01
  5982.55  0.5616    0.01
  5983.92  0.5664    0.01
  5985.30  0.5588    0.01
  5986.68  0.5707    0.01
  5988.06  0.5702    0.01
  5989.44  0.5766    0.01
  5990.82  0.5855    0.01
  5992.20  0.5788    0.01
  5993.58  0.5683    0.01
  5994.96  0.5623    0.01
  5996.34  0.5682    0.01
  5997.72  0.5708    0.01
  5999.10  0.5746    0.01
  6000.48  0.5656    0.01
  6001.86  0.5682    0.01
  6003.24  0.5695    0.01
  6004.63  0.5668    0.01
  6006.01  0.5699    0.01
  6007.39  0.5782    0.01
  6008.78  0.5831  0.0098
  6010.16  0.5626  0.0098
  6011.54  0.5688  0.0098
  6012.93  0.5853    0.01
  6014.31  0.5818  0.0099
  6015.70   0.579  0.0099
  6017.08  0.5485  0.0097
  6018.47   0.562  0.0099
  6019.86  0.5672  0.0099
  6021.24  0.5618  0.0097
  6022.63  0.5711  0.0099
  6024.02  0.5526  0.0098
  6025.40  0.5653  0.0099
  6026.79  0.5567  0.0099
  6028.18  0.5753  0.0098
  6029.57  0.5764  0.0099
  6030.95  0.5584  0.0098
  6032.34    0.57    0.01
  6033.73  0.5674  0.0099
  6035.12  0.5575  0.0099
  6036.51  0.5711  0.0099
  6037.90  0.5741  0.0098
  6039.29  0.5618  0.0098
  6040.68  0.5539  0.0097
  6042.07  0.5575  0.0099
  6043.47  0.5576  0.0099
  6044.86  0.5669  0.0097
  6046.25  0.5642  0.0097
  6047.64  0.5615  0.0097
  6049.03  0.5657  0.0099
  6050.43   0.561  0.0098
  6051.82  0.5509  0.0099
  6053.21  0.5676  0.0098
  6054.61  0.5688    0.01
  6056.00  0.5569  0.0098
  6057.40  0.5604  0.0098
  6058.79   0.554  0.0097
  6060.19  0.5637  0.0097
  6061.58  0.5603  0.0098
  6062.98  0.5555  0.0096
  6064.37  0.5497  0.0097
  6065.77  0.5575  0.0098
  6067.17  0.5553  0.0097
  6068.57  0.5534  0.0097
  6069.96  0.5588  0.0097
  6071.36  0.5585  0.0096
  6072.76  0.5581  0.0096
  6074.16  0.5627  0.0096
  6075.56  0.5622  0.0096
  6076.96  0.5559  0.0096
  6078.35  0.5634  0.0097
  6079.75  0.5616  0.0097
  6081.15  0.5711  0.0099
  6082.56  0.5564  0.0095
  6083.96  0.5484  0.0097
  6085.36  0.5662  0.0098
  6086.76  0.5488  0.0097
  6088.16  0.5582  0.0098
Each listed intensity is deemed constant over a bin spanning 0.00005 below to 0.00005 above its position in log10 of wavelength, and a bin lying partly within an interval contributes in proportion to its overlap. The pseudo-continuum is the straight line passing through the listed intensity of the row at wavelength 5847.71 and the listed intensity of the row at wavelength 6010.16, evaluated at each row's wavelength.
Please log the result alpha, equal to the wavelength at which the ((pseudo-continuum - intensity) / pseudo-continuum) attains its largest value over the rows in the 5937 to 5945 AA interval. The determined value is 5944.10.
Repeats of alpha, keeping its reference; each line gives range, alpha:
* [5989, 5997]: 5994.96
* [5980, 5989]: 5985.30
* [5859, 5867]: 5866.59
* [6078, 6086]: 6083.96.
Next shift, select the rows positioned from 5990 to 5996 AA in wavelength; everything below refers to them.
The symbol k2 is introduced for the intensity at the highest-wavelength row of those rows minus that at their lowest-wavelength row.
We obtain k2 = -0.023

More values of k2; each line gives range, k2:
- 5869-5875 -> 0.007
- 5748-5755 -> 0.027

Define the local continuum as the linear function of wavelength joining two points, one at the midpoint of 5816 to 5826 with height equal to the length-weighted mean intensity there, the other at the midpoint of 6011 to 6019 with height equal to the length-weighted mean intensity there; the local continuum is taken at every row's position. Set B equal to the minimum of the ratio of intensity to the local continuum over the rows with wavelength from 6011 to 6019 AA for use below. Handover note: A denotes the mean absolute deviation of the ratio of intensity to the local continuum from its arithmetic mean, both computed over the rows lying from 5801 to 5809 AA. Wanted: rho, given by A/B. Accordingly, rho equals 0.021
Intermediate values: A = 0.0203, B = 0.961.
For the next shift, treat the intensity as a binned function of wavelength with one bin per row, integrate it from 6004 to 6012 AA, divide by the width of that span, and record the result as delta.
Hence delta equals 0.572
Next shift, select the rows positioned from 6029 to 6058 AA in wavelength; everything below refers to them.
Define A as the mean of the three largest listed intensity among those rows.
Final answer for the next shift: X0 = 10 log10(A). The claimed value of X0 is -2.41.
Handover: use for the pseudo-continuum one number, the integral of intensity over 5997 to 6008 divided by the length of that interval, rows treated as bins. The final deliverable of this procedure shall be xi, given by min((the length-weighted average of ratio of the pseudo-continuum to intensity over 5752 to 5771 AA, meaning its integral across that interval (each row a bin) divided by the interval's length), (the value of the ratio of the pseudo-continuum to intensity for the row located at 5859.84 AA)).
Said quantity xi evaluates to 0.94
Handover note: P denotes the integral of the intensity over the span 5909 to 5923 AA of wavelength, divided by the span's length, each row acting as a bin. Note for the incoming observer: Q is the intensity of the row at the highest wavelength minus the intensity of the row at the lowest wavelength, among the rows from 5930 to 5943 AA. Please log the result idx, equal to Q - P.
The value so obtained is -0.573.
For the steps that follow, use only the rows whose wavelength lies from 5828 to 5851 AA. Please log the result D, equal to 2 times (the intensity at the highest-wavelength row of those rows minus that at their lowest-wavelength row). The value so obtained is -0.04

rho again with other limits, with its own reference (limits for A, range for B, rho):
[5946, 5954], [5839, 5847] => 0.011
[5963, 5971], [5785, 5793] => 0.015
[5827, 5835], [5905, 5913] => 0.016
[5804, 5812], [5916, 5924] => 0.014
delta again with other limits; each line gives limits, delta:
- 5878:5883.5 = 0.582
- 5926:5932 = 0.578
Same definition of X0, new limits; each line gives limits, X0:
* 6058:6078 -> -2.50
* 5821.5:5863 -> -2.20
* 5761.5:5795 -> -2.05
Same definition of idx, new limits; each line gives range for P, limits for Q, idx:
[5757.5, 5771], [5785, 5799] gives -0.606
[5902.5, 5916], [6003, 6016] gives -0.576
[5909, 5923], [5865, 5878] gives -0.572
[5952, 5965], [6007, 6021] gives -0.579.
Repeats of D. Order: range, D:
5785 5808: -0.04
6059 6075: 0.00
